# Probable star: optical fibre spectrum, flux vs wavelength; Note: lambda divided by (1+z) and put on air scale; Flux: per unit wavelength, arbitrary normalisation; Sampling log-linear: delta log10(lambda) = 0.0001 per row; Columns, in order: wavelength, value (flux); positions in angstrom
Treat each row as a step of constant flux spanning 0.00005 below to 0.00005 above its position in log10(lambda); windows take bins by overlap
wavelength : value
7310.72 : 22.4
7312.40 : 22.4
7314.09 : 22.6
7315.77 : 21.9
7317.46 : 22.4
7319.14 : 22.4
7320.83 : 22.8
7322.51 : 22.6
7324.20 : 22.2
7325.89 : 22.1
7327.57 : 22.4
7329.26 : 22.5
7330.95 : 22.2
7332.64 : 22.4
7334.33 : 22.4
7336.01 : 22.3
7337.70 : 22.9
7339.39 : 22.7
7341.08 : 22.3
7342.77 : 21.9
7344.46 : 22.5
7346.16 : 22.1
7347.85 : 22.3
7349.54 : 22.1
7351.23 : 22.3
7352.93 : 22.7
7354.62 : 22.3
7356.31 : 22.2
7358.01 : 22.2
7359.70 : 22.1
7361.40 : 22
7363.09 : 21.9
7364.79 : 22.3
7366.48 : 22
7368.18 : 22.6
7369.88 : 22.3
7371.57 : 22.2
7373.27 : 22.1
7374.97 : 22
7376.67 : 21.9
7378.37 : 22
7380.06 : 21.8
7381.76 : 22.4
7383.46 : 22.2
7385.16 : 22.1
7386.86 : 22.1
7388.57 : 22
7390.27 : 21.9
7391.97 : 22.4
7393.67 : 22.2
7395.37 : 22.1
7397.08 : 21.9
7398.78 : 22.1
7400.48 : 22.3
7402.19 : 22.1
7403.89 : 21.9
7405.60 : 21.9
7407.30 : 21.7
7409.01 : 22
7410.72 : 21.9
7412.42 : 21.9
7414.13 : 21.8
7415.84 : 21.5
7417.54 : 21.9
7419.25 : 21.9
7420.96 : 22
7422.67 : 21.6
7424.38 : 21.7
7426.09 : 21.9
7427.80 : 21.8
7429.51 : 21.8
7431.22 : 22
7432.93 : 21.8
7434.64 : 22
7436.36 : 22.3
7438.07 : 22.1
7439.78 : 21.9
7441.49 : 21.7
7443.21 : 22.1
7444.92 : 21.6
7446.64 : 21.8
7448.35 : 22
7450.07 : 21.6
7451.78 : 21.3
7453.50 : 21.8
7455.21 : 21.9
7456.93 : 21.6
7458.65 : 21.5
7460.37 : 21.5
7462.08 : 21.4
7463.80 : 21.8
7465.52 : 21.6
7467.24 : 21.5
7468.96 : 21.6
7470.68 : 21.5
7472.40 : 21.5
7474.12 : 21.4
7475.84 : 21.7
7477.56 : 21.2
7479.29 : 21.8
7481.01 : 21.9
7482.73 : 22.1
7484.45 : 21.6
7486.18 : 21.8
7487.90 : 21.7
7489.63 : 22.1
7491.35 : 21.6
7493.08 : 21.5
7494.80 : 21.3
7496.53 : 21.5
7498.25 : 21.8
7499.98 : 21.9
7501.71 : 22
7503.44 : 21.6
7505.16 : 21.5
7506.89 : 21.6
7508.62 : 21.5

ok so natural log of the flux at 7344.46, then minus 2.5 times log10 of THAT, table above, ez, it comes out -1.233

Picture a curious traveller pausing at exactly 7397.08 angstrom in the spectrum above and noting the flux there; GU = 21.9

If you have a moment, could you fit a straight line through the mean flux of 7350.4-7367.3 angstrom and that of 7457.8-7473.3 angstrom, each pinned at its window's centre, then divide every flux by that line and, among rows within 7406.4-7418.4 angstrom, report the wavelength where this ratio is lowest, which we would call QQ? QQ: 7415.84 angstrom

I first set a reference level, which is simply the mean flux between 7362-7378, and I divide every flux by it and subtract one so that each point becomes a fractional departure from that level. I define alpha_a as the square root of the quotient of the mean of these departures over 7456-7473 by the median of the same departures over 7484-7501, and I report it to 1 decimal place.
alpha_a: 1.1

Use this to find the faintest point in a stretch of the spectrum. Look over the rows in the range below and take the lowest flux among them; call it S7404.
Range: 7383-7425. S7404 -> 21.5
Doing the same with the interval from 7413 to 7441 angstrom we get 21.5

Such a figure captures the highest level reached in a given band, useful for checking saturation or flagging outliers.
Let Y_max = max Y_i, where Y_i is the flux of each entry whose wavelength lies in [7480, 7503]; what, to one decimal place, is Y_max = 22.1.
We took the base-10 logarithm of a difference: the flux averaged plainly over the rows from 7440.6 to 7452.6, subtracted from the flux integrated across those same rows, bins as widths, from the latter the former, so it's 2.38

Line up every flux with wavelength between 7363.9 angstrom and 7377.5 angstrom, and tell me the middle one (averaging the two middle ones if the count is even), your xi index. 22.15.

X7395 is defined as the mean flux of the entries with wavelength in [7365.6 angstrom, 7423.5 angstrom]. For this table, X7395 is 22.0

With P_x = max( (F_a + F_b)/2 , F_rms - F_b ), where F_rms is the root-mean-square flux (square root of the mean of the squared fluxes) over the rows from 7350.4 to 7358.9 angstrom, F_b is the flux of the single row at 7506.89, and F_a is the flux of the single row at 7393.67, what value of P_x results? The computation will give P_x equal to 21.9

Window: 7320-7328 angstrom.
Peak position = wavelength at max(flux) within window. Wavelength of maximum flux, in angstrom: 7320.83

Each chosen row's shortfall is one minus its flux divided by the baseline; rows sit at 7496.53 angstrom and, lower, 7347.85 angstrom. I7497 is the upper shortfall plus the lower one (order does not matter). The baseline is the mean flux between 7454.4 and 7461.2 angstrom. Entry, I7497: -0.03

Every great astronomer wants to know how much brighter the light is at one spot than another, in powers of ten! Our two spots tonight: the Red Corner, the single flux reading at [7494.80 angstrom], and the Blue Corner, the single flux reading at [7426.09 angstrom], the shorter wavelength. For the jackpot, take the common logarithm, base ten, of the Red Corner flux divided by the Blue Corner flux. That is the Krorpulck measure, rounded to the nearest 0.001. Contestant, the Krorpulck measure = -0.012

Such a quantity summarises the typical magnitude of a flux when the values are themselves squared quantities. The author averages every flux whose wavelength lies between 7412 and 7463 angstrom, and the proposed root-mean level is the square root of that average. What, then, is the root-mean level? 4.67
